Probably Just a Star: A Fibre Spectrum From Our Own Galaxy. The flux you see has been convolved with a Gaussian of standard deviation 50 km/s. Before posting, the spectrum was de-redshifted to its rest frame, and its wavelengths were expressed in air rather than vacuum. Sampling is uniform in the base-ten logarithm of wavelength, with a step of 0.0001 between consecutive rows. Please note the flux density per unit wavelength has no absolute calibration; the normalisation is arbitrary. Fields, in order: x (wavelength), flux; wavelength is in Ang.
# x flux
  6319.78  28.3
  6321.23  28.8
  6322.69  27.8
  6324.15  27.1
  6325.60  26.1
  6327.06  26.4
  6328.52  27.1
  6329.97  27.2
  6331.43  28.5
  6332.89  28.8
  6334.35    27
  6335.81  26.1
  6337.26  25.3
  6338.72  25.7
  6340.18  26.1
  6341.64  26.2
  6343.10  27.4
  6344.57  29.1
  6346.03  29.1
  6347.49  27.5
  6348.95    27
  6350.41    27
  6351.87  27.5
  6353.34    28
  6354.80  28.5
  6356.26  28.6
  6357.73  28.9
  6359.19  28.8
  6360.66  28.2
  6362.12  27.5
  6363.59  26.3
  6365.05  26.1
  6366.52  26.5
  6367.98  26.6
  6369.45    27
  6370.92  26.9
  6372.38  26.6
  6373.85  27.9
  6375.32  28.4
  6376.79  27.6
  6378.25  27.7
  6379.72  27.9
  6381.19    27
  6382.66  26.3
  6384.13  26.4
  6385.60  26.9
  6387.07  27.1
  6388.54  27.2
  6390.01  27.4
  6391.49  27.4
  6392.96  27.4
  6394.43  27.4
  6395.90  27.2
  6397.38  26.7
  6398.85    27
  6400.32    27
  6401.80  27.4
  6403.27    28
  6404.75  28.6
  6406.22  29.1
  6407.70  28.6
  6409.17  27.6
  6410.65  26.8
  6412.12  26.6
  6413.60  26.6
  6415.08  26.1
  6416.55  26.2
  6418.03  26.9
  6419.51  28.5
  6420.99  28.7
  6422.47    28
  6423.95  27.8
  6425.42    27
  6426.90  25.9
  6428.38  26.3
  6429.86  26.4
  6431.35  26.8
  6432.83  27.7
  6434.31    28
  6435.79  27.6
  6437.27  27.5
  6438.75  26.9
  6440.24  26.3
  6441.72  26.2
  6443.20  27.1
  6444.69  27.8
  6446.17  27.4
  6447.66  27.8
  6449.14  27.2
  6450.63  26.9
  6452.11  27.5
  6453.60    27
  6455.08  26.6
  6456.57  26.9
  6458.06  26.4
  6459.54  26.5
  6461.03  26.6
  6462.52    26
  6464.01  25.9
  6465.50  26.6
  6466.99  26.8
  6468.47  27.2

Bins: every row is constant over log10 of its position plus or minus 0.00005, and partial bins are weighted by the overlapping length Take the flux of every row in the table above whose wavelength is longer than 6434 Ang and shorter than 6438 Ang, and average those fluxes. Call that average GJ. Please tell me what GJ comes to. 27.7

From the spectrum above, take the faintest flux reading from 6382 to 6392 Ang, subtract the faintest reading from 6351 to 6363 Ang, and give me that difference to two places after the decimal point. -1.20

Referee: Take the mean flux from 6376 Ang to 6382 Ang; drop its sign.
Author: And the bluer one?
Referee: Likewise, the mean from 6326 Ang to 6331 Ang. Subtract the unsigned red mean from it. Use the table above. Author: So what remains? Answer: -0.6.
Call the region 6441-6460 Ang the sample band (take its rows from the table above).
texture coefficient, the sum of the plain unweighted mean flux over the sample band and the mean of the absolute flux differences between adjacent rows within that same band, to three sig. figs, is 27.5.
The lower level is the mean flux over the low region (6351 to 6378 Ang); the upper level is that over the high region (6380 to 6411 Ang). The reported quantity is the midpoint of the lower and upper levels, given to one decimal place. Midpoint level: 27.5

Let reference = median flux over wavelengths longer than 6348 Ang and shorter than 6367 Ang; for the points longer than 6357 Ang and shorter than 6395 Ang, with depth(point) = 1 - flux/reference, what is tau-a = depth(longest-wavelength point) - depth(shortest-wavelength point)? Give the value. 0.055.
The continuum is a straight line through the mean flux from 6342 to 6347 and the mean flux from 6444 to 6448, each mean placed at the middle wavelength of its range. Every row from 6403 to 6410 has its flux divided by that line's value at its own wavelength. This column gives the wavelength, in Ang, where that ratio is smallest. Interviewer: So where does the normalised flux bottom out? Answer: 6409.17 Ang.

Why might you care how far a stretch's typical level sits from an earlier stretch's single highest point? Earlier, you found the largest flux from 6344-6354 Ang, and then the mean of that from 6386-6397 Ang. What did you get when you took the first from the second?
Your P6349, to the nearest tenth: -1.8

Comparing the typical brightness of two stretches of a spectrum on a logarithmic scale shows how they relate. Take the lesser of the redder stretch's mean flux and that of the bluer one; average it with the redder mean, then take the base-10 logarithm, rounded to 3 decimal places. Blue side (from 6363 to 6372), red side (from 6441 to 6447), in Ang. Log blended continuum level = 1.429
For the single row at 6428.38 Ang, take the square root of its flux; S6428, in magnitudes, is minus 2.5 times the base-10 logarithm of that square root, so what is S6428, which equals -1.775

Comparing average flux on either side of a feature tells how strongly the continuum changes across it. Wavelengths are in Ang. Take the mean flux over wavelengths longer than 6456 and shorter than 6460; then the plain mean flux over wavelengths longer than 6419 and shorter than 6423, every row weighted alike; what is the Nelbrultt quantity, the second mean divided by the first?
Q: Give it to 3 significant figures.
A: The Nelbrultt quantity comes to 1.07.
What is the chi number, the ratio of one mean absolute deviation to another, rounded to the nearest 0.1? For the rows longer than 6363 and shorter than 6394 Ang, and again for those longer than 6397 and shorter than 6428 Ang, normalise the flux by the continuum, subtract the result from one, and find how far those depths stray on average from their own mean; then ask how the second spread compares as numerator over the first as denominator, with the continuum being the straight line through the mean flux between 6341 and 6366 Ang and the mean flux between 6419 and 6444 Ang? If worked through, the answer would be 1.5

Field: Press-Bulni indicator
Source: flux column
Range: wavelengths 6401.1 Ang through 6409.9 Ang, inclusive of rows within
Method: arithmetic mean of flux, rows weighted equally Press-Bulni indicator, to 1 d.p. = 28.2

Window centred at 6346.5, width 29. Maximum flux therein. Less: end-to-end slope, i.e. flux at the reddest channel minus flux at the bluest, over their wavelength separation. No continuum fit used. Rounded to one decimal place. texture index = 29.1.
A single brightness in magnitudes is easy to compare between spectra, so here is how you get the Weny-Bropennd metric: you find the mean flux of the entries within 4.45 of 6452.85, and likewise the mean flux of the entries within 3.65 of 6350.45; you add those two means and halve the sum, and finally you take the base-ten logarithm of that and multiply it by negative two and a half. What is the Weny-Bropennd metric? -3.59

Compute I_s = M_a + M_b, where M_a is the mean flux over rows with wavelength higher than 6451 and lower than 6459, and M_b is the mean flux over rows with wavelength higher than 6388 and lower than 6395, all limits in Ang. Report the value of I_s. 54.2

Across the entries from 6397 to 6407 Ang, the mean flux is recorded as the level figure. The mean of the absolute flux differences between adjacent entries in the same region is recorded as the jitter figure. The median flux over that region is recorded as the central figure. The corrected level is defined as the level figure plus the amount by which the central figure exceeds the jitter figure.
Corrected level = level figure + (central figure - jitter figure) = 54.7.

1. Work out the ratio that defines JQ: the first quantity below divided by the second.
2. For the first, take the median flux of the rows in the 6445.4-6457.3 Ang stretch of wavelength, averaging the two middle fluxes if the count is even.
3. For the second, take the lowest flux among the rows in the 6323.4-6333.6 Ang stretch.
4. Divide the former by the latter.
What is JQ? 1.04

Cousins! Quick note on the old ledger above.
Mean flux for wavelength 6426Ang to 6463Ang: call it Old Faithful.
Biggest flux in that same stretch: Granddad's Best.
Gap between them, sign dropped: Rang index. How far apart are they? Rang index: 1.07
